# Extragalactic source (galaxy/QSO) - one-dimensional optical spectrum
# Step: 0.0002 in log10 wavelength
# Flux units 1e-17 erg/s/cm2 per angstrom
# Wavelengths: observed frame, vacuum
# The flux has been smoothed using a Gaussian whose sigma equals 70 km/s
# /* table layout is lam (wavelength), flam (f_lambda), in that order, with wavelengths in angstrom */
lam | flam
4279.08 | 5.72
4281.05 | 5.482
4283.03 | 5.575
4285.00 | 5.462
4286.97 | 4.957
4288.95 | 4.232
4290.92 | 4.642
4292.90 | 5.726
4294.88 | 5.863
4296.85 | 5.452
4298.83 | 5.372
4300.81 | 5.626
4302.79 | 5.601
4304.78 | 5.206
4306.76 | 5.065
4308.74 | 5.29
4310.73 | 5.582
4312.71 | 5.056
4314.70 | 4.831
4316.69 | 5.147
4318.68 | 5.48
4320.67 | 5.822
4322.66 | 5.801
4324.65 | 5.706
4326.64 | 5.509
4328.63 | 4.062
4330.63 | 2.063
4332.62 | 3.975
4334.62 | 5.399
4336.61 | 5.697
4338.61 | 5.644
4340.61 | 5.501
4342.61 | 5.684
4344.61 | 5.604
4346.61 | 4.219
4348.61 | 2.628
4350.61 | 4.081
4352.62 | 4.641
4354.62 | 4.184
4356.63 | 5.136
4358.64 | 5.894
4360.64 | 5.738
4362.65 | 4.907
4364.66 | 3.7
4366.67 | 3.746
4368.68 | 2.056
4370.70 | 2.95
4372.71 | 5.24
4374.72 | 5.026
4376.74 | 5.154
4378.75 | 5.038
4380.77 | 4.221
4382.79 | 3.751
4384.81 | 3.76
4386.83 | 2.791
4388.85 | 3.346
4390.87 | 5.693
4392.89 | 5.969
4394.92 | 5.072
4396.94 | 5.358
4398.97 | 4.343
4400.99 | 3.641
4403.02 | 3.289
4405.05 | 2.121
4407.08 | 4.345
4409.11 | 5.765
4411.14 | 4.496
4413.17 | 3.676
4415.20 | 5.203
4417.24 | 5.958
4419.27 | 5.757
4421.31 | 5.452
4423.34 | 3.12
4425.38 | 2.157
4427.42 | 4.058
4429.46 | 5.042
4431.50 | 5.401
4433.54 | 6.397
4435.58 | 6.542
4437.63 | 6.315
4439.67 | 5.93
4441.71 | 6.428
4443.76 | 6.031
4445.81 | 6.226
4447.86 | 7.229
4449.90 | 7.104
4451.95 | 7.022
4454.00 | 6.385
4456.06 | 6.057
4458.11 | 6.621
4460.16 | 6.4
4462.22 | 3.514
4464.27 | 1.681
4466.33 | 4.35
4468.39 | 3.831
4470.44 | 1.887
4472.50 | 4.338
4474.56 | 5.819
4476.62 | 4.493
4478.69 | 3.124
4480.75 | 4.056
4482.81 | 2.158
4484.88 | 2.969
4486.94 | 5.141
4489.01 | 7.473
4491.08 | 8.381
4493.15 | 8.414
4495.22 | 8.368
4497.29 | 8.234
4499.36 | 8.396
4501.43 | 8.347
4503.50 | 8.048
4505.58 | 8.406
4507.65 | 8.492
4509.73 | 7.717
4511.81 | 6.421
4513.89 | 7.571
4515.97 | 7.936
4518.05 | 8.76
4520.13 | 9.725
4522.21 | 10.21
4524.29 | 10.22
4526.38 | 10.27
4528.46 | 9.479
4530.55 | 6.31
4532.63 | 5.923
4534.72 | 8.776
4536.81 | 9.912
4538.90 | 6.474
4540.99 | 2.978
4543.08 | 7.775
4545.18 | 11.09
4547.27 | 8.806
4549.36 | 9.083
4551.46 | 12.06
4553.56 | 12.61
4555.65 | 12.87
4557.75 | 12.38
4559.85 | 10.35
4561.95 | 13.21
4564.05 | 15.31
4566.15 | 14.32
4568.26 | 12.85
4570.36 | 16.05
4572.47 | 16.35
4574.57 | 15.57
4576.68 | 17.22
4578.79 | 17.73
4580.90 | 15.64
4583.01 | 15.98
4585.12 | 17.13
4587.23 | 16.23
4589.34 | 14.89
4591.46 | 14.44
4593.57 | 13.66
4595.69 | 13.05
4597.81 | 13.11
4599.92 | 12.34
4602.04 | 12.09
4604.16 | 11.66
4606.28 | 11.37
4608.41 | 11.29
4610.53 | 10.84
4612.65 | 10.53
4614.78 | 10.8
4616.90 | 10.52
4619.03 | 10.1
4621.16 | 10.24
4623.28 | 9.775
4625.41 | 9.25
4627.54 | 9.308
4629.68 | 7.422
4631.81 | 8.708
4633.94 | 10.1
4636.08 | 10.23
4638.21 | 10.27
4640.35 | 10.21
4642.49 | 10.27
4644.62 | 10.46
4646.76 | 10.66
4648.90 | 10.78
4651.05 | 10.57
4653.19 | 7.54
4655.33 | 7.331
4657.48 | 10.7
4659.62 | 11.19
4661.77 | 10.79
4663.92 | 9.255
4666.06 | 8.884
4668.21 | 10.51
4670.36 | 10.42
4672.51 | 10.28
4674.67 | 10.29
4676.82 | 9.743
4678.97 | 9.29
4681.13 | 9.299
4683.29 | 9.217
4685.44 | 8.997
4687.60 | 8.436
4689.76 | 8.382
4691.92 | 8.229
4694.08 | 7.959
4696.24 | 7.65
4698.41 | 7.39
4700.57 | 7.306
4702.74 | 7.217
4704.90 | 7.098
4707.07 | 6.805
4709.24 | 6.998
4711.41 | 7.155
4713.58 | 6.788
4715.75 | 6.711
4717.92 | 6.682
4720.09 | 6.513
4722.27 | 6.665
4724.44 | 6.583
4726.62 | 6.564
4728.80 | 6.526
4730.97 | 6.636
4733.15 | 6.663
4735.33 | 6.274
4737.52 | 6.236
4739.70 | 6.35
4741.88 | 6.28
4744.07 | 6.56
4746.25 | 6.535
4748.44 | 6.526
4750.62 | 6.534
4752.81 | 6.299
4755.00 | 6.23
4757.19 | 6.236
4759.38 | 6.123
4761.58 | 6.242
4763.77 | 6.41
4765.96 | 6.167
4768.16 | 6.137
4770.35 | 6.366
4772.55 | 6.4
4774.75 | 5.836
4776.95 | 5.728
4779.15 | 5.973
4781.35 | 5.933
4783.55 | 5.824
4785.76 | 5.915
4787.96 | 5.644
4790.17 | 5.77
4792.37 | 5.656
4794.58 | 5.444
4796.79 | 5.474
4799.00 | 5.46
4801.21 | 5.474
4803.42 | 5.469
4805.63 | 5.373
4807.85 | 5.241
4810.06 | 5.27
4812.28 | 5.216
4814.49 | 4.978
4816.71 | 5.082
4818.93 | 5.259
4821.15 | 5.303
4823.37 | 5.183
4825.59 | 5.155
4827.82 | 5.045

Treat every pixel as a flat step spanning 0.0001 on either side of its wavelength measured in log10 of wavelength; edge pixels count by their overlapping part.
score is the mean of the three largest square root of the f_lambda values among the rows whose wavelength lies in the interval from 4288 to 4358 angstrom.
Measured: 2.41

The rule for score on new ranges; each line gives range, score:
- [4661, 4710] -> 3.25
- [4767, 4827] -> 2.51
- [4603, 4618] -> 3.38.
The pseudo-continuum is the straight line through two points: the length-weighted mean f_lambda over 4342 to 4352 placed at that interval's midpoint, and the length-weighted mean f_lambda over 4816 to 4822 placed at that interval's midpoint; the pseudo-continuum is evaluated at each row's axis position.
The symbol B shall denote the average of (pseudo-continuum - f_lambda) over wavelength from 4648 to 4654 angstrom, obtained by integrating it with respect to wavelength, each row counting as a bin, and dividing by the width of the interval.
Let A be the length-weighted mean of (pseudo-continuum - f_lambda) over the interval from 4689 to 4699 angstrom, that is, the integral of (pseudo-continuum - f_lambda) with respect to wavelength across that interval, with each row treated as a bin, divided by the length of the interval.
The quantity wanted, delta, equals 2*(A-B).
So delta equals 4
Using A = -3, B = -4.8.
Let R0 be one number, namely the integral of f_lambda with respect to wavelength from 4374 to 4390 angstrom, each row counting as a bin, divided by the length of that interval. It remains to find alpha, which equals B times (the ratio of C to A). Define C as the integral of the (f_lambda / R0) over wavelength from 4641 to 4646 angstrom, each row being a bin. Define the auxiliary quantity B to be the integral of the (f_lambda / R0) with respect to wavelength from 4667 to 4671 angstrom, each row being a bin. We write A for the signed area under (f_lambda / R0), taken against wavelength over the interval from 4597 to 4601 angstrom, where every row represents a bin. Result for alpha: 10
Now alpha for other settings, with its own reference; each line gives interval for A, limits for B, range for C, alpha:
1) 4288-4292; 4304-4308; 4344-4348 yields 5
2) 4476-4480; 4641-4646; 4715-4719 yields 22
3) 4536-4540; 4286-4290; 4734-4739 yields 4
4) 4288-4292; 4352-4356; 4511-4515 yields 7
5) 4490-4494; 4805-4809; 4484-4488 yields 3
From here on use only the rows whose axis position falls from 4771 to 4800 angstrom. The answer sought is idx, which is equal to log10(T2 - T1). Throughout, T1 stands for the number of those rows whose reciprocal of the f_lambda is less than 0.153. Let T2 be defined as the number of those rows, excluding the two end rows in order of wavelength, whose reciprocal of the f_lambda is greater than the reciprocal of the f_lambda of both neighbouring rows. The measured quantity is 0.60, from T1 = 0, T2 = 4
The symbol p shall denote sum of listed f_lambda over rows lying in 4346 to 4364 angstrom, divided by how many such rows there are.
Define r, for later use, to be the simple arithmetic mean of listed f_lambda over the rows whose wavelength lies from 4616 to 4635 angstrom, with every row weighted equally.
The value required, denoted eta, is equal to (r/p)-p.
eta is -3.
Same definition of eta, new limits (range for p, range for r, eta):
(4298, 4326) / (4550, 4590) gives -3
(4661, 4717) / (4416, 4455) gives -8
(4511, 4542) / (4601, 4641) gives -7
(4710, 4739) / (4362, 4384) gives -6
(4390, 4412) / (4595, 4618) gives -2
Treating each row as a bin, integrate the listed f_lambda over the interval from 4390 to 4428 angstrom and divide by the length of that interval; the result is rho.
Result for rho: 4.5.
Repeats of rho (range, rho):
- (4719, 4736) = 6.6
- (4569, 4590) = 16.3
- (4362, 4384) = 4.1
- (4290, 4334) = 5.1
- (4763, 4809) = 5.8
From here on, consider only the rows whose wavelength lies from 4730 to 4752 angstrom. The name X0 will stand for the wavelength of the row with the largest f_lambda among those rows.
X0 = 4733.15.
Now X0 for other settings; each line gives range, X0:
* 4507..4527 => 4526.38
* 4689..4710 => 4689.76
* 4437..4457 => 4447.86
